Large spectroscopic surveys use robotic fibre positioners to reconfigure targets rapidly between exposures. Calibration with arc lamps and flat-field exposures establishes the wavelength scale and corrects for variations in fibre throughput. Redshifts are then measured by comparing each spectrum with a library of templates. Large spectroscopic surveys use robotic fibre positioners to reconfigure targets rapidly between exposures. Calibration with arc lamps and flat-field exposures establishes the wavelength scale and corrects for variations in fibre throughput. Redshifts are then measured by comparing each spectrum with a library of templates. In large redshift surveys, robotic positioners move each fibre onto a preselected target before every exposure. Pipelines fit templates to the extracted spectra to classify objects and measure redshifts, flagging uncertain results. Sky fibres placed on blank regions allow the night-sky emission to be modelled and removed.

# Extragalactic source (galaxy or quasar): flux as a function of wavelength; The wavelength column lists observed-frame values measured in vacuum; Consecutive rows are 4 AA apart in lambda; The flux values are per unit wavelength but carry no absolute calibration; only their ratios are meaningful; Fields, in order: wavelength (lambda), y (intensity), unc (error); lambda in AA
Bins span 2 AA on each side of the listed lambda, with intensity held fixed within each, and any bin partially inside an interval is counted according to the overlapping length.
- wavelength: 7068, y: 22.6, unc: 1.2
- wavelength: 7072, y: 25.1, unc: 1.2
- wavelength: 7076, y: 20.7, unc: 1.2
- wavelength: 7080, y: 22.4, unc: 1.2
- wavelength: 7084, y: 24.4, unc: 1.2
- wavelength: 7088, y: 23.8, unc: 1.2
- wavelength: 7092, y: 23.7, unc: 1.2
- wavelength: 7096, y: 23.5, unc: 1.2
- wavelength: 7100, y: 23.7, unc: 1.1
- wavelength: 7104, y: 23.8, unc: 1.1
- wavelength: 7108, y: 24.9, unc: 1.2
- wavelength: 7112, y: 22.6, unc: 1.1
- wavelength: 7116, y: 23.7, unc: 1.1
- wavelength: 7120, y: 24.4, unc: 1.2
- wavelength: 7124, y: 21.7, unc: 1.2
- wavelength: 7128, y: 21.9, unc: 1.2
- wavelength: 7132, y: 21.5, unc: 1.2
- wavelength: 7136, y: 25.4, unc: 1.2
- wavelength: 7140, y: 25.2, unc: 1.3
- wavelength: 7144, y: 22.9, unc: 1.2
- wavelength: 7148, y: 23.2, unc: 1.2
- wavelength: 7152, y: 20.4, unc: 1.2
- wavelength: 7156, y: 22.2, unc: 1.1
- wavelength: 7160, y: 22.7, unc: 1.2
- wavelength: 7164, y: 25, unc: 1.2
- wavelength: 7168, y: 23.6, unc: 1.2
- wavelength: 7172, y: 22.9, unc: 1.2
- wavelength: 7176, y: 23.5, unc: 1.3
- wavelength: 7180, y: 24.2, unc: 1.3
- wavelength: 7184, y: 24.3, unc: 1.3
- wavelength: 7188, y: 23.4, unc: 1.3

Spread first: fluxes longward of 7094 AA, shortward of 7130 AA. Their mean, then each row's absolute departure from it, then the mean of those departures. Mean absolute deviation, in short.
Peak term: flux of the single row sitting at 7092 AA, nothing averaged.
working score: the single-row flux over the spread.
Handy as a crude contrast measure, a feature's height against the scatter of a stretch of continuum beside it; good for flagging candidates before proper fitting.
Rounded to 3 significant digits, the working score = 27.6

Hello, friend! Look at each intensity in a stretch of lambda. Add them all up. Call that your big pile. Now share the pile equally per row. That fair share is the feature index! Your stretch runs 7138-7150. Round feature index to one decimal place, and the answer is 23.8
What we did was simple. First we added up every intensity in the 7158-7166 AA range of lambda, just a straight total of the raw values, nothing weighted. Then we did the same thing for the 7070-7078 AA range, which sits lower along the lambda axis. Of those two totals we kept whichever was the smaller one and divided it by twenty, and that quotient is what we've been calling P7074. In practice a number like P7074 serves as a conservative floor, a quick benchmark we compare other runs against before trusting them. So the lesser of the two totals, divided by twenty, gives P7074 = 2.29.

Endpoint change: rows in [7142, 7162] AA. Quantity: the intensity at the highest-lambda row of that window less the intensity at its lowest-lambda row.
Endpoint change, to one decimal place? -0.2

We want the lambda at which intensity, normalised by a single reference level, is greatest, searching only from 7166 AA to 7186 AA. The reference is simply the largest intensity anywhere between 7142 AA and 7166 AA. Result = 7184 AA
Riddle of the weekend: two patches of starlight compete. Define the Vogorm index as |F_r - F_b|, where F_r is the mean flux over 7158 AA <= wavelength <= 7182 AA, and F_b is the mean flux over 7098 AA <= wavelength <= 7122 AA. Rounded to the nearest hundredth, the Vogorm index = 0.20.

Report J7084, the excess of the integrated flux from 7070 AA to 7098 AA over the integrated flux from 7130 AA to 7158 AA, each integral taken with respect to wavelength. 11.2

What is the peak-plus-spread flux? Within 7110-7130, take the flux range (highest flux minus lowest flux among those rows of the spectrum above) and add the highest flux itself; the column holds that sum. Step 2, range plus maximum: 27.1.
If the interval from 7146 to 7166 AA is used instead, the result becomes 29.6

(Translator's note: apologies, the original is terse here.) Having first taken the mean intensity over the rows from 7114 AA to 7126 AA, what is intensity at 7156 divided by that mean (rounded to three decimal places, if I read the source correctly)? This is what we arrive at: 0.954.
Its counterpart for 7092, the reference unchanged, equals 1.019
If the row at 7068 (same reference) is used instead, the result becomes 0.971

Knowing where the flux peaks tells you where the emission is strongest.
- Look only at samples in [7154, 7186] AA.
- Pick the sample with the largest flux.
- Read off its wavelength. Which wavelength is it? 7164 AA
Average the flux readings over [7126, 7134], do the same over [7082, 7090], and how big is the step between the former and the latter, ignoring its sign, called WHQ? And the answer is 2.4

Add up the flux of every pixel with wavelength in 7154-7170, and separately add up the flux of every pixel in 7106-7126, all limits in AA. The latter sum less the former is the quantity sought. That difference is 24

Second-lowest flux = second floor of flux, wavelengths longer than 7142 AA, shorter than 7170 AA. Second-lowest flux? 22.2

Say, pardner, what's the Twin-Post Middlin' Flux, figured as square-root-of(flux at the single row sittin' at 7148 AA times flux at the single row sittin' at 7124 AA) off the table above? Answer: 22.4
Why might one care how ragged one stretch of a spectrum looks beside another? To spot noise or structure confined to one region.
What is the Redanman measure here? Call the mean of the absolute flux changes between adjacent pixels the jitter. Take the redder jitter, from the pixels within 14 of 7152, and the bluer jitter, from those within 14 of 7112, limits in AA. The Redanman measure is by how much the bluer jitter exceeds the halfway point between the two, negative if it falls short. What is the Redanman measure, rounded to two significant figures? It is -0.17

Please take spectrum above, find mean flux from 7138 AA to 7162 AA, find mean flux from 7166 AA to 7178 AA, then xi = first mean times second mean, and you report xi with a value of 531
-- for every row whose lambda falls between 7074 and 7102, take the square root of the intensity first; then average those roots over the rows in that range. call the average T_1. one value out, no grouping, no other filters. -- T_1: 4.812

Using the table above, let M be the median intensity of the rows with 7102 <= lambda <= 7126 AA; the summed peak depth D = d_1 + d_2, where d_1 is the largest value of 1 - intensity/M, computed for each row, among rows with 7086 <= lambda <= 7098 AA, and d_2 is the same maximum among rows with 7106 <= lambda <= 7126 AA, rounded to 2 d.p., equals 0.10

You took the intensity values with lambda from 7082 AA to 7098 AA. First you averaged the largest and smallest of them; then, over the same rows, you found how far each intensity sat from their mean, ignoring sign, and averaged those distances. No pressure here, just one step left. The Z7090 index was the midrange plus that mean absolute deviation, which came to 24.2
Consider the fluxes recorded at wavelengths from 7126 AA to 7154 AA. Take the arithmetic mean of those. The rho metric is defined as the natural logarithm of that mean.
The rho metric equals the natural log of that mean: 3.132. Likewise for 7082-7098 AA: 3.172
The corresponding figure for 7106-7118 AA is 3.167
